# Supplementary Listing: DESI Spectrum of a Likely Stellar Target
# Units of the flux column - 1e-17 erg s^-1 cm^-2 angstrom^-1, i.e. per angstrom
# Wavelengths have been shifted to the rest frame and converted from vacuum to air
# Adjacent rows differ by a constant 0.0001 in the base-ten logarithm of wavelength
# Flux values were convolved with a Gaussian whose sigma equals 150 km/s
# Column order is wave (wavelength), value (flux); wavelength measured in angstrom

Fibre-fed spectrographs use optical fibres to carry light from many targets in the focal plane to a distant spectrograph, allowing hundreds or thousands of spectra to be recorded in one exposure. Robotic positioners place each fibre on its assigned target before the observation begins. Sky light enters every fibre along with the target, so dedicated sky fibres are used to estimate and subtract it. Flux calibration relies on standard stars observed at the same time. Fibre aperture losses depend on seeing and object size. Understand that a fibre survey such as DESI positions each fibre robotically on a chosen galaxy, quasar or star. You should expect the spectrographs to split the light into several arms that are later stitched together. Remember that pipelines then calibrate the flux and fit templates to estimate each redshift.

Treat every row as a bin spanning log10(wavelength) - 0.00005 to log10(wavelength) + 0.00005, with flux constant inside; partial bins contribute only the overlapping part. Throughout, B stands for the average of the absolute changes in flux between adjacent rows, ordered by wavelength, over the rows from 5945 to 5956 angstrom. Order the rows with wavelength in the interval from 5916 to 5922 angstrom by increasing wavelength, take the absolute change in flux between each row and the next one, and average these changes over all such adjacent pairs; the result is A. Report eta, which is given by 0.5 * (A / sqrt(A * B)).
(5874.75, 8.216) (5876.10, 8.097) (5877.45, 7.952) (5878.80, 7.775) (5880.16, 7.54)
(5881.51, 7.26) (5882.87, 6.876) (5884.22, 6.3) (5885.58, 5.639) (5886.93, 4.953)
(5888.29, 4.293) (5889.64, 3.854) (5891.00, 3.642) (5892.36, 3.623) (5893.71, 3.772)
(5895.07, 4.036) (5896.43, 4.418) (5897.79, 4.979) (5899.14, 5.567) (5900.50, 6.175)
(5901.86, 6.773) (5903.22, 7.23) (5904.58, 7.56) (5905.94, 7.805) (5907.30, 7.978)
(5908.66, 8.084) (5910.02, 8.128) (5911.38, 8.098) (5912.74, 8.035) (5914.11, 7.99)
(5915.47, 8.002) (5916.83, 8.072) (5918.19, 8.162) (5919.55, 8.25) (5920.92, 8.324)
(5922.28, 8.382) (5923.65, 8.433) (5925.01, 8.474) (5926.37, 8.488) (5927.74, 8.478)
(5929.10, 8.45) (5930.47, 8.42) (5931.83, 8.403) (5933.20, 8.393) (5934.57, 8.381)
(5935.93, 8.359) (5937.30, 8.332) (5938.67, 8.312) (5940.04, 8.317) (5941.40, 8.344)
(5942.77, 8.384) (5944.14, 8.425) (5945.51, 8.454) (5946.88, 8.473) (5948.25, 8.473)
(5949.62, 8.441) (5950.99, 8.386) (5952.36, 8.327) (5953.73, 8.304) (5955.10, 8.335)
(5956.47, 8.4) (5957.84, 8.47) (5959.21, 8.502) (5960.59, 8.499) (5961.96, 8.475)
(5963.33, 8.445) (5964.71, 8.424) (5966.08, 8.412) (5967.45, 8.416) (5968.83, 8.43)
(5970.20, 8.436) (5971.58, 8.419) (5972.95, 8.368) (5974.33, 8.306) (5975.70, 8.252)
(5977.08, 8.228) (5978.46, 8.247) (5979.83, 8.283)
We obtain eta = 0.82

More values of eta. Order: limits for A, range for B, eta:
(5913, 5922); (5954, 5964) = 0.67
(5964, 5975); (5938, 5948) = 0.47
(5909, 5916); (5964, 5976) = 0.58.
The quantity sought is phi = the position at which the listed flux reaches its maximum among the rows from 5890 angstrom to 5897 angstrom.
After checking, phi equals 5896.43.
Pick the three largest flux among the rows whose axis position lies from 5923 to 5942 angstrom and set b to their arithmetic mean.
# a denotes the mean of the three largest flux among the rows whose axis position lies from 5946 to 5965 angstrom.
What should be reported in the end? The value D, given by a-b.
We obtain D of 0.01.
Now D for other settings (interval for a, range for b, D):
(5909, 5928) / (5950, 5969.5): -0.01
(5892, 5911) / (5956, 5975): -0.43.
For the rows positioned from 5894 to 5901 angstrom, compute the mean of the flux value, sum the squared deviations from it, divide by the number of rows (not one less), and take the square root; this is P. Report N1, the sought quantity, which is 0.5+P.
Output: 1.27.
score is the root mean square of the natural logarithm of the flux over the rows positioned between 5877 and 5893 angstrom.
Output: 1.74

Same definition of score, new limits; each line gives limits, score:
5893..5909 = 1.81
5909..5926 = 2.10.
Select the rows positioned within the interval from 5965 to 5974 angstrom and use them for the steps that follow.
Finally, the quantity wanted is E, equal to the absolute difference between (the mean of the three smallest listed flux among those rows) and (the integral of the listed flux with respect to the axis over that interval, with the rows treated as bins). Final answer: 67.3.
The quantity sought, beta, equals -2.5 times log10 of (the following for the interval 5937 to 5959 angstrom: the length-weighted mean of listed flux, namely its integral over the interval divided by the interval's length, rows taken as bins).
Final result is -2.31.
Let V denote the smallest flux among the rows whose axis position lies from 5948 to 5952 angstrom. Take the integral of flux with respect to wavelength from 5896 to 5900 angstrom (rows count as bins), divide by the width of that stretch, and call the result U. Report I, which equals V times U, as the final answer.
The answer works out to 43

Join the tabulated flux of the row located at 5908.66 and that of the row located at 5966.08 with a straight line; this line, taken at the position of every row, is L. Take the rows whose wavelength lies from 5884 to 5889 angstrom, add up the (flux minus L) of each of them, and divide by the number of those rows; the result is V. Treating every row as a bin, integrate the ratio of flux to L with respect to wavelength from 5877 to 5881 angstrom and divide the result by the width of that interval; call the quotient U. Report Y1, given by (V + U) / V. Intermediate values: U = 0.98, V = -2.66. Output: 1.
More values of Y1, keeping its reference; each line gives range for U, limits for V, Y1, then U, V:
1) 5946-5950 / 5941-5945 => 11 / 1.02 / 0.11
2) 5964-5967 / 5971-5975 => -11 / 1.00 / -0.09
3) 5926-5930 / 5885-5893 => 1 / 1.03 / -3.64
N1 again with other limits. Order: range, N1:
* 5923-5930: 0.52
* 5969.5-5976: 0.57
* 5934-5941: 0.53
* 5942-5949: 0.53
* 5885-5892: 1.23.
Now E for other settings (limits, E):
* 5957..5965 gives 59.3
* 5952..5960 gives 58.8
